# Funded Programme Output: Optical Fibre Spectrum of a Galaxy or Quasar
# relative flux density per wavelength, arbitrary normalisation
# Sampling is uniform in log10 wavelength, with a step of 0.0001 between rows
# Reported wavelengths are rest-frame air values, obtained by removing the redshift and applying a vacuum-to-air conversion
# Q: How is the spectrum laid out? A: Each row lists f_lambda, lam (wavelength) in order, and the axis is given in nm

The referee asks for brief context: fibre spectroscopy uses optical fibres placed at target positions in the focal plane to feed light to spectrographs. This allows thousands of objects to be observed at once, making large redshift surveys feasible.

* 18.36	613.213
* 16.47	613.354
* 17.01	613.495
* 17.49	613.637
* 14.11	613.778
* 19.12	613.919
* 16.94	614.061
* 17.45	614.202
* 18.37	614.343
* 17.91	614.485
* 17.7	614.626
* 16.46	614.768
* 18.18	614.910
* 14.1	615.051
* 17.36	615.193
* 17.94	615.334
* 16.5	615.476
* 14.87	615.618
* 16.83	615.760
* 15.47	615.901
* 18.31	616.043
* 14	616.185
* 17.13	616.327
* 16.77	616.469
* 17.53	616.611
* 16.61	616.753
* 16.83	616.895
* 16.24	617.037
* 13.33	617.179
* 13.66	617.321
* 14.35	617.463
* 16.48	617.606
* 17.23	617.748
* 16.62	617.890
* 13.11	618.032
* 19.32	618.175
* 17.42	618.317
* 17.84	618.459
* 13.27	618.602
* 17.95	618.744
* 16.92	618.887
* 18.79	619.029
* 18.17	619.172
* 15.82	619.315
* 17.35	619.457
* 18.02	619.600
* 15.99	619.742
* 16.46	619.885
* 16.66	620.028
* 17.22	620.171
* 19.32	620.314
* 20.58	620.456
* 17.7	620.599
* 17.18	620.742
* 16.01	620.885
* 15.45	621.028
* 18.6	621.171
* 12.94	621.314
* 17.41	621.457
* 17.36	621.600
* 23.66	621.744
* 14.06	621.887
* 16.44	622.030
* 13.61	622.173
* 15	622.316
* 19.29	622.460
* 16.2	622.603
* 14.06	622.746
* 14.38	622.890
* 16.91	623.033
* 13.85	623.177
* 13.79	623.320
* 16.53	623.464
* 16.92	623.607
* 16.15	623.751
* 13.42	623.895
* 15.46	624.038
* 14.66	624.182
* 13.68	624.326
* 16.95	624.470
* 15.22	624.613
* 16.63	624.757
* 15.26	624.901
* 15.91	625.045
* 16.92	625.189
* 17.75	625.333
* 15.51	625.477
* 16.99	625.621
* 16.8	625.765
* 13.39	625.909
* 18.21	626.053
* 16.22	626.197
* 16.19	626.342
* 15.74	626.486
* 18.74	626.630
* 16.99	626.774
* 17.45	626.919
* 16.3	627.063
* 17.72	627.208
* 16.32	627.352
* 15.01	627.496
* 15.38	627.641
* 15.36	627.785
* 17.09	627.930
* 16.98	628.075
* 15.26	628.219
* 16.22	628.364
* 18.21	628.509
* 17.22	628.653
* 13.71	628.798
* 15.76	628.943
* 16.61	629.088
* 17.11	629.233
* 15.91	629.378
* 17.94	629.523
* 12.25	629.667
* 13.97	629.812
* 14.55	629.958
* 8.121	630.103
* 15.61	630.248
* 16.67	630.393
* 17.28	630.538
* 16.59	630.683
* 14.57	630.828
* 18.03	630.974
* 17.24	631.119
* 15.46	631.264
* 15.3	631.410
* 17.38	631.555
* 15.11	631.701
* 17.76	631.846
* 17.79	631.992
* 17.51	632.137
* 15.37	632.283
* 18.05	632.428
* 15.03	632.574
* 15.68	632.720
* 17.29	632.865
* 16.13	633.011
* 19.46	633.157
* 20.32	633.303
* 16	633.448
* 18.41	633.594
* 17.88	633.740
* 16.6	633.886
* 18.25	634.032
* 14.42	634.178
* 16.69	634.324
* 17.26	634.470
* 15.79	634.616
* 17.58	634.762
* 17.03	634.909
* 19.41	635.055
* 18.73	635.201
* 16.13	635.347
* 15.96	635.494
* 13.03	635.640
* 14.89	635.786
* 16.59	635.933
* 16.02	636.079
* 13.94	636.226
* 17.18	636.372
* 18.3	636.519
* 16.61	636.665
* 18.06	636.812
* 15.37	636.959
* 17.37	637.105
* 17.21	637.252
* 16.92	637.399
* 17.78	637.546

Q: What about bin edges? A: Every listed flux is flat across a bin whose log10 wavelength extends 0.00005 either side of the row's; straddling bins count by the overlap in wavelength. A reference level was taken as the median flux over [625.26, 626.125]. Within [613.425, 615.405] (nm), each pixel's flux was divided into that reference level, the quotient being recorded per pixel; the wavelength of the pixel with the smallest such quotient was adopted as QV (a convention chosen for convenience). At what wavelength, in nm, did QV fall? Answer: 613.919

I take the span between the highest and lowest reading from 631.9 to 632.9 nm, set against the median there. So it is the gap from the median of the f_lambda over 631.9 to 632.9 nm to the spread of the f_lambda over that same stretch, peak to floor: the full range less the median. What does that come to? -14.3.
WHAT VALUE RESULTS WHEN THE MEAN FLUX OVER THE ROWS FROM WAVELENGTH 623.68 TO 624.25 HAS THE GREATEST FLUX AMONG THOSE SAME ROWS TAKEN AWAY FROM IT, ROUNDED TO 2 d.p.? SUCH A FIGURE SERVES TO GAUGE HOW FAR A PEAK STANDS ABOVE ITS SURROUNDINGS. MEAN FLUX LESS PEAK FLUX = -1.23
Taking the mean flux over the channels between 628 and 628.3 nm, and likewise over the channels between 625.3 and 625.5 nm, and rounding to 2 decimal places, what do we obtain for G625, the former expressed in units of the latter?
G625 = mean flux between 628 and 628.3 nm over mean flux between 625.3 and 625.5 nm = 0.97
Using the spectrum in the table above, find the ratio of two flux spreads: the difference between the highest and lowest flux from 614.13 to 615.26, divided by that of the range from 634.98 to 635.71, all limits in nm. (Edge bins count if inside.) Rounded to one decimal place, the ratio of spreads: 0.7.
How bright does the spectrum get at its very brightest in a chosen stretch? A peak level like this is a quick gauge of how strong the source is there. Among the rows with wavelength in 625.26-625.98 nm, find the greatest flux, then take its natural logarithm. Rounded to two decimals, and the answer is 2.88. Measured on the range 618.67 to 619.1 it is 2.93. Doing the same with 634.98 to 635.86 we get 2.97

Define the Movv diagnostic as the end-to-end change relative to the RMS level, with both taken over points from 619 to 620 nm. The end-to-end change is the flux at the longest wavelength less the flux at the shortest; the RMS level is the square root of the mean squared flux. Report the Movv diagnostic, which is -0.13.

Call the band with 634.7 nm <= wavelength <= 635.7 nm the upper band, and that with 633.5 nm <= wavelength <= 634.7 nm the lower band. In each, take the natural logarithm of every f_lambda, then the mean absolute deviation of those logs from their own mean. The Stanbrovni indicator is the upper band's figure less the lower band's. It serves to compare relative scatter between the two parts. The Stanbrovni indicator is 0.03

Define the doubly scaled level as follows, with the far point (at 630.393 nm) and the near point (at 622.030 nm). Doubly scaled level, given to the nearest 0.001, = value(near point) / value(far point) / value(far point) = 0.059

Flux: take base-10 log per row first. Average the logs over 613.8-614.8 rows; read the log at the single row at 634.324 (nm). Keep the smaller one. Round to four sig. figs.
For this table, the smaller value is 1.222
